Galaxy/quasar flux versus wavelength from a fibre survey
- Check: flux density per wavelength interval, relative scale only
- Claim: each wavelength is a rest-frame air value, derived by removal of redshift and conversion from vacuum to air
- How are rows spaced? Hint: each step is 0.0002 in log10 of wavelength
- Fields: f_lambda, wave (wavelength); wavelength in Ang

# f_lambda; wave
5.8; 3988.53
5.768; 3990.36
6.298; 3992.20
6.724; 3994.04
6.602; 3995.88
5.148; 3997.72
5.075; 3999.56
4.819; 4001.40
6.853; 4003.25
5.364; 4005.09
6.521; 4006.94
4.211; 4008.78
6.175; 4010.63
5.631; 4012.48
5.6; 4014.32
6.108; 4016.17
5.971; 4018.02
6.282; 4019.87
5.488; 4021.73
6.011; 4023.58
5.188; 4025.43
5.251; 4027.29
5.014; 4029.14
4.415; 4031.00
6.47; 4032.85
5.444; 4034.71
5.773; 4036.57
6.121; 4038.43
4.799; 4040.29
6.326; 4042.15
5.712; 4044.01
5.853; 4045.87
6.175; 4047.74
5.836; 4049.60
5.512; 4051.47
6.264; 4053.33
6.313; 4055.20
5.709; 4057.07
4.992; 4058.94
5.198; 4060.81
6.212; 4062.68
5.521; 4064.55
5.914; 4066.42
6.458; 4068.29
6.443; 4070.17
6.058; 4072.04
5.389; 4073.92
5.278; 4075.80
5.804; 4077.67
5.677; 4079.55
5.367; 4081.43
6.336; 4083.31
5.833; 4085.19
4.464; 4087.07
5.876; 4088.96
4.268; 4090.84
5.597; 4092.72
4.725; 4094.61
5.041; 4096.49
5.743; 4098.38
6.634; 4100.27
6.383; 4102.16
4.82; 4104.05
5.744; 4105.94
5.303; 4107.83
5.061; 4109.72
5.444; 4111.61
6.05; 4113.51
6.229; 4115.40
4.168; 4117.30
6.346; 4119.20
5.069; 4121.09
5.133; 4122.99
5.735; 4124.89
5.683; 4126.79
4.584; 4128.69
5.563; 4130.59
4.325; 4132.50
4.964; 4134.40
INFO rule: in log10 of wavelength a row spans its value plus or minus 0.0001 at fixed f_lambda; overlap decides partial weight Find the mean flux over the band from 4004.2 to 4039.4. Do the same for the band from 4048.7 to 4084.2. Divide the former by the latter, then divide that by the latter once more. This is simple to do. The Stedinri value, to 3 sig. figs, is 0.167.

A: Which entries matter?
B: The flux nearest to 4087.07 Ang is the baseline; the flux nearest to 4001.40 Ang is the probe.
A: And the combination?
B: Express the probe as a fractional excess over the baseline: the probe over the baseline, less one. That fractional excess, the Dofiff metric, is 0.08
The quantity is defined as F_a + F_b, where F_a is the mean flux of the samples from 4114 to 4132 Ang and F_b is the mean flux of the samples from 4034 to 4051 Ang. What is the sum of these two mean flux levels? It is 11.2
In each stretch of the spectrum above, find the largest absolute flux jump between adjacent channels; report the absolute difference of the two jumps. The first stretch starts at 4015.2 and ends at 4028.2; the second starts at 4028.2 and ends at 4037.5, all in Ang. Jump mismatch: 1.2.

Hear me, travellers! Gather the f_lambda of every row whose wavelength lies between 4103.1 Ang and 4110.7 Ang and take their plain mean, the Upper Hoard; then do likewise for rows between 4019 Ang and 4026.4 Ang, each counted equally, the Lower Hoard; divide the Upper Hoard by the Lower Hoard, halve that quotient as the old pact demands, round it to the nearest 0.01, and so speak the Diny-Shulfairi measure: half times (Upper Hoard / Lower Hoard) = 0.46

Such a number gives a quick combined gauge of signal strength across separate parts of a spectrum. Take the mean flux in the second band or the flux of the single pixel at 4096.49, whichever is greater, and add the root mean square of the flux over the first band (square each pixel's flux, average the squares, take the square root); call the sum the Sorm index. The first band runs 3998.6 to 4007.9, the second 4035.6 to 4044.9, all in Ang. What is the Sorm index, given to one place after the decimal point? 11.5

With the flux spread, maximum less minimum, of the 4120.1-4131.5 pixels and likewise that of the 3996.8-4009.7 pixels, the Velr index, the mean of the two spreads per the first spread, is 1.6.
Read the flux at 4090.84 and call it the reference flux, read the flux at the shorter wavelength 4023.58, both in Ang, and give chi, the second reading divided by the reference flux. 1.41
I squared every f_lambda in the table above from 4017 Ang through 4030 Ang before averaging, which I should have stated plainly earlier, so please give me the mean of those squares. 31.6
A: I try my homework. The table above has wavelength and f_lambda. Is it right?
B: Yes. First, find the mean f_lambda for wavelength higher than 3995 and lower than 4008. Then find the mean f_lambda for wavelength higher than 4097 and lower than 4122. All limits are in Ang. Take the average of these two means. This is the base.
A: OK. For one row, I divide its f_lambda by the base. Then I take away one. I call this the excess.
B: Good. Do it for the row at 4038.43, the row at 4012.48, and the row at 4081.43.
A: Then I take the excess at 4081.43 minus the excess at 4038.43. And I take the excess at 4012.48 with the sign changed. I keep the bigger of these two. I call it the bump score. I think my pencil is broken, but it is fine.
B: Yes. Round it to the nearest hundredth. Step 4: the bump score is 0.01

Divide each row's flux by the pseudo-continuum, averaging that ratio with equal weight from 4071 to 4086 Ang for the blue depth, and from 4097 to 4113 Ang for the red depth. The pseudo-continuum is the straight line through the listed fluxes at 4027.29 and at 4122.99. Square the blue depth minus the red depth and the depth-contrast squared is 0.0001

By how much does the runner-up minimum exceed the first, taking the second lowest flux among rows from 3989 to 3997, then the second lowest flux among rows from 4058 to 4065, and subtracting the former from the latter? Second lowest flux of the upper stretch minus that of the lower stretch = -1.1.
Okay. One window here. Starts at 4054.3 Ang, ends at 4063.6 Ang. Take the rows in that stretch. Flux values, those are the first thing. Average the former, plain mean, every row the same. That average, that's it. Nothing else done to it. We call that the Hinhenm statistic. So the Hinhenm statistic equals 5.68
